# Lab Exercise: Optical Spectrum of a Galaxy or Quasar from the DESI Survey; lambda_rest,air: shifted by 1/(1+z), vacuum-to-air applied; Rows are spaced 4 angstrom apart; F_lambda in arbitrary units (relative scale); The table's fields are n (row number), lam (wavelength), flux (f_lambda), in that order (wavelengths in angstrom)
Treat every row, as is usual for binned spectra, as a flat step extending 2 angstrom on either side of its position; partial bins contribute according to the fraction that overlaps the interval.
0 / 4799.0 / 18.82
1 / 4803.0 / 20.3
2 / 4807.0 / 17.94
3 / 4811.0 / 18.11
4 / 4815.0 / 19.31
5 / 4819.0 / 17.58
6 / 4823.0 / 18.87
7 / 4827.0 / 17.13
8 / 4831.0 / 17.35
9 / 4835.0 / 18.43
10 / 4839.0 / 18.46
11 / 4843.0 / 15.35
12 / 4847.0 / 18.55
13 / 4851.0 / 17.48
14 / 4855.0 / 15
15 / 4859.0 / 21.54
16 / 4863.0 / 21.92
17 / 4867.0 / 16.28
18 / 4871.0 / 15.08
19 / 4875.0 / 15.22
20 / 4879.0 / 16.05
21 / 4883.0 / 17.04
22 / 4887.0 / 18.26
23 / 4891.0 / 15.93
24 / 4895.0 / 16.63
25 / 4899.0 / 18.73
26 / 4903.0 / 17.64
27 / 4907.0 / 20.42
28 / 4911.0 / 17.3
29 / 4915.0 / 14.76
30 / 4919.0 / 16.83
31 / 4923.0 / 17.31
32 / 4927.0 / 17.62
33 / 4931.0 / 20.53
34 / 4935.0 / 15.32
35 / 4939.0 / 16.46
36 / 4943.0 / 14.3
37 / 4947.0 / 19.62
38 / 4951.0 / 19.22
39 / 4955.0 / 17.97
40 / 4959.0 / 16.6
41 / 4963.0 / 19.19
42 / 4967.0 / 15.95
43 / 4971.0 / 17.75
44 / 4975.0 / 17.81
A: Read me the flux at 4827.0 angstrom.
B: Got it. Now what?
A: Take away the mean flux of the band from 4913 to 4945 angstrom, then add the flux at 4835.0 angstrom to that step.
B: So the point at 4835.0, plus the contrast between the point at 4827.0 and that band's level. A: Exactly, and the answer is 18.9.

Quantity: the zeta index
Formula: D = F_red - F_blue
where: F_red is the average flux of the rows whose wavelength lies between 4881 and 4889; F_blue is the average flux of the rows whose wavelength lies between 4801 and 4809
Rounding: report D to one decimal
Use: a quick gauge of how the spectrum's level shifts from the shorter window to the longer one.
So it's -1.5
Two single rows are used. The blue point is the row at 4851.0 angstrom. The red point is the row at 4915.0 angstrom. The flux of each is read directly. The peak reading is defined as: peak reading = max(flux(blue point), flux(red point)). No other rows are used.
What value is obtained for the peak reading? 17.5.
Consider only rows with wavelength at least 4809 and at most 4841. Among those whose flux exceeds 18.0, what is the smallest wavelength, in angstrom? 4811.0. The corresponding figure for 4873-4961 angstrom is 4887.0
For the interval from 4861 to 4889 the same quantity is 4863.0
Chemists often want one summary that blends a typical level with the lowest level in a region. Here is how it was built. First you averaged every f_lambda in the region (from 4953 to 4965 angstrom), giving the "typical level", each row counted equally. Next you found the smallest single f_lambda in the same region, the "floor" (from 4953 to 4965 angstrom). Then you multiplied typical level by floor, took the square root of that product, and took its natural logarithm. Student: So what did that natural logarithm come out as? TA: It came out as 2.85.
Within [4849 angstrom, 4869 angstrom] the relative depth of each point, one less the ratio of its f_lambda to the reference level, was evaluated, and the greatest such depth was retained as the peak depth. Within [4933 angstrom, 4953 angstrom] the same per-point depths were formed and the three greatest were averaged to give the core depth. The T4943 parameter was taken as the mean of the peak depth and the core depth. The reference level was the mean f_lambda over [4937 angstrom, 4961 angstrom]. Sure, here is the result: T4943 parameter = 0.13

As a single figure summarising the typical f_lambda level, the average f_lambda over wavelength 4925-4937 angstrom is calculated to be 17.8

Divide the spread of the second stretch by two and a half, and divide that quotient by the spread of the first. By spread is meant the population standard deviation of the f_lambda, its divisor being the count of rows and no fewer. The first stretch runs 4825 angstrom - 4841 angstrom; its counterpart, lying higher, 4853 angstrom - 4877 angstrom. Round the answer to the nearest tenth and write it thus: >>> 2.0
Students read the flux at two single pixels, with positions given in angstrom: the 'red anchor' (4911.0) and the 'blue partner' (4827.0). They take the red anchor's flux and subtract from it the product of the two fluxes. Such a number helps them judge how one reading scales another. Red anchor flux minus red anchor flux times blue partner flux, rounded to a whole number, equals -279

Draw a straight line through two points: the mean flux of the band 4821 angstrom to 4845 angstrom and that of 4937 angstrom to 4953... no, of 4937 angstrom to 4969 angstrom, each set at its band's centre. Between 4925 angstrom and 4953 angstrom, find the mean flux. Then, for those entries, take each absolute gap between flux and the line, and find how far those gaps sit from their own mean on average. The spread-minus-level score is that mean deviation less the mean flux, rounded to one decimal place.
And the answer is -16.8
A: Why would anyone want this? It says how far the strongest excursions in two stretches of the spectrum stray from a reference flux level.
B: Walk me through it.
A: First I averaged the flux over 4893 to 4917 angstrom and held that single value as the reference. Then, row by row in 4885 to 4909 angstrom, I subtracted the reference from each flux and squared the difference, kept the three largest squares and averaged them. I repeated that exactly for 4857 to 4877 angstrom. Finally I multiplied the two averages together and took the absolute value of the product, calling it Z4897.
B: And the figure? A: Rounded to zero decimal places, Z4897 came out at 55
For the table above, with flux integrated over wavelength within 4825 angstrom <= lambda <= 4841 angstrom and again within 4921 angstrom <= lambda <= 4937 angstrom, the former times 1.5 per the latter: 1.51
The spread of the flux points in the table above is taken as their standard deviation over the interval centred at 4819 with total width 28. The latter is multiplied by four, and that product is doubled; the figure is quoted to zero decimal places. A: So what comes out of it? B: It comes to 6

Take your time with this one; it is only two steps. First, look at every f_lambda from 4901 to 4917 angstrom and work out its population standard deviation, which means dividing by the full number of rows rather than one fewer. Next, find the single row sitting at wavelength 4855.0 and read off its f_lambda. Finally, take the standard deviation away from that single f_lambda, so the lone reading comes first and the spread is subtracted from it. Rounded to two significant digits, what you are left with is 13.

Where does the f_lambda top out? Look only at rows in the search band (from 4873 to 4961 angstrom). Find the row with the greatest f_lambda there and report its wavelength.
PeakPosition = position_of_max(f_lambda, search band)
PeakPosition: 4931.0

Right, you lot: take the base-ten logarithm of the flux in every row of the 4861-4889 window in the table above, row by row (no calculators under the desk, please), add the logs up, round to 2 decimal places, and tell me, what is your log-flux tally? 8.61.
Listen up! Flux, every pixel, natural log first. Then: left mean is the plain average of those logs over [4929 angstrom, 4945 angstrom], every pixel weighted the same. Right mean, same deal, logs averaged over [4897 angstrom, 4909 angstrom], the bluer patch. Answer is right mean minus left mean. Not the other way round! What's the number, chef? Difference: 0.14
